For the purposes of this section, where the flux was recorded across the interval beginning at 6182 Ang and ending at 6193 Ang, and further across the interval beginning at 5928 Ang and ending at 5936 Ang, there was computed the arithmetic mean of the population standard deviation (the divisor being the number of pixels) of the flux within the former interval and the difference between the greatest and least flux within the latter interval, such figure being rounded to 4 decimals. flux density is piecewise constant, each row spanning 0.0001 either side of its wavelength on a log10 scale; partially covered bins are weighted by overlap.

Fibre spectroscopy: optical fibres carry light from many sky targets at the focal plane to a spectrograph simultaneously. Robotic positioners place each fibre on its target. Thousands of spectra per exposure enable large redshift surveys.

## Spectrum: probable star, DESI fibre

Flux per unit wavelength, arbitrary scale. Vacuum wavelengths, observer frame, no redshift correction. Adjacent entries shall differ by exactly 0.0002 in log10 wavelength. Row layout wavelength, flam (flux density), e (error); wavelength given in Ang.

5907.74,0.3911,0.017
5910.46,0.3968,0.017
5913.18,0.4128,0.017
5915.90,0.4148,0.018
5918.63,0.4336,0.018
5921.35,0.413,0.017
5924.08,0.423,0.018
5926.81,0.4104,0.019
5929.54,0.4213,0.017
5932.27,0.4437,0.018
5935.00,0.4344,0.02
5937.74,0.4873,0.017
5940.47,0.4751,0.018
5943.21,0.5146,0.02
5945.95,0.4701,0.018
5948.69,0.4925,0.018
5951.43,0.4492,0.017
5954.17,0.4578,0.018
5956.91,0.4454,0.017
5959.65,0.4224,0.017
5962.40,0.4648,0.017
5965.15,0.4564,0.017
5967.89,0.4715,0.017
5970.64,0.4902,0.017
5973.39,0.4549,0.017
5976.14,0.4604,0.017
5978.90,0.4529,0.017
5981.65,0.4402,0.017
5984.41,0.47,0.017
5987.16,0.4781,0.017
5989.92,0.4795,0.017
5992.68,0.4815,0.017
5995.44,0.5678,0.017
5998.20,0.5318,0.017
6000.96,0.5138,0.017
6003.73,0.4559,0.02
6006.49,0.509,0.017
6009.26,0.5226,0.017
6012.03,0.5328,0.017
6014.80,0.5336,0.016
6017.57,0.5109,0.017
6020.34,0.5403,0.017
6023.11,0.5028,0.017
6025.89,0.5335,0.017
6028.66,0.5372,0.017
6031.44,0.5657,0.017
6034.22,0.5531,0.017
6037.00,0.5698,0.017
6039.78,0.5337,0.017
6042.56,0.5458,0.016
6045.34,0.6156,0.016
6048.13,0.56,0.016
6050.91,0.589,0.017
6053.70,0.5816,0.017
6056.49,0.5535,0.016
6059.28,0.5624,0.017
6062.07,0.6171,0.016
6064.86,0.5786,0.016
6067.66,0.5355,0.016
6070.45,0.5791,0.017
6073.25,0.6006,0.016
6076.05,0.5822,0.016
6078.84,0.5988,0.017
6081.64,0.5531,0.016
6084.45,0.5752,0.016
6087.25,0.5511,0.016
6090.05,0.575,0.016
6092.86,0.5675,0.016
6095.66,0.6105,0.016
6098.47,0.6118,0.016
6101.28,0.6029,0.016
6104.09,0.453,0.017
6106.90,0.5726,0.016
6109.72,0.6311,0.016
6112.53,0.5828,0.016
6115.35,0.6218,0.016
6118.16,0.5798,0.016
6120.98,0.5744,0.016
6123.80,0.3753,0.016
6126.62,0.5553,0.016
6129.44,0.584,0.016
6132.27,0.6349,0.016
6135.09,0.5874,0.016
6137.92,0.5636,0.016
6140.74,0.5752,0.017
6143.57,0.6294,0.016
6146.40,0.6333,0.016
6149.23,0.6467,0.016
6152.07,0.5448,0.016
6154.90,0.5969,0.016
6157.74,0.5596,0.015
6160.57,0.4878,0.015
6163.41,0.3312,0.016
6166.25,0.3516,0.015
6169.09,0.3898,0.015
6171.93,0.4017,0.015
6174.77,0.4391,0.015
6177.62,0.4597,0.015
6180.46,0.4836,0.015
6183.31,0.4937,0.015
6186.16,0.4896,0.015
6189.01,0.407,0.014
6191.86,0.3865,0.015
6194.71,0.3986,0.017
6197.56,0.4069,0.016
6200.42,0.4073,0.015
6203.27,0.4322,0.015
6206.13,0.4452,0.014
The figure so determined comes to 0.0352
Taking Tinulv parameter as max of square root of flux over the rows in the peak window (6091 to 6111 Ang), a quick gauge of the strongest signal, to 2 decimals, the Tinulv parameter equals 0.79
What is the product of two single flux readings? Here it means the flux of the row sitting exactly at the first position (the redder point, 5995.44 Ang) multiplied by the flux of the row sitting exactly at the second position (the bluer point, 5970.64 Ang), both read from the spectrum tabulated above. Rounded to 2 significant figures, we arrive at 0.28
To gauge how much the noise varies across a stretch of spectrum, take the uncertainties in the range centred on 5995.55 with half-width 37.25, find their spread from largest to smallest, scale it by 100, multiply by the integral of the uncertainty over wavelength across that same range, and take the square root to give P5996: 0.71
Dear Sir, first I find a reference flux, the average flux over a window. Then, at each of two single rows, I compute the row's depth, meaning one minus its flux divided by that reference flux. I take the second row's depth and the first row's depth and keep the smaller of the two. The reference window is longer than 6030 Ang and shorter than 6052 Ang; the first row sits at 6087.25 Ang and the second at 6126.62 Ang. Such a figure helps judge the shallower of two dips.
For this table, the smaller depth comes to 0.02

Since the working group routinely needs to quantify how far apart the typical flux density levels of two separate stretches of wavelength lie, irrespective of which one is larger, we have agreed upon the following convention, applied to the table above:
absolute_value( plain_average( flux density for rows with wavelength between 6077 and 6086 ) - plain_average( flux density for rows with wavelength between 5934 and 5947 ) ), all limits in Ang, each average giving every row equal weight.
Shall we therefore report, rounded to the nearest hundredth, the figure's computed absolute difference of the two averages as 0.10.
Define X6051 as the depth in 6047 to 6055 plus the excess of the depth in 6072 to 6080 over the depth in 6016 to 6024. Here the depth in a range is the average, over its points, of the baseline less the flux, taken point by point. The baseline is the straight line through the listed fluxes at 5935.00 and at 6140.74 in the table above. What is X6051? -0.10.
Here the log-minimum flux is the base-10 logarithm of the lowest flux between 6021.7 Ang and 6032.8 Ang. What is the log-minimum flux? -0.30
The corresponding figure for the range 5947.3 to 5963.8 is -0.37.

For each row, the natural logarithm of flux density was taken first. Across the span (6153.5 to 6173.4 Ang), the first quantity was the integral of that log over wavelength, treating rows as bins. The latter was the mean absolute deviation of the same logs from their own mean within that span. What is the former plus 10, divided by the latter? -34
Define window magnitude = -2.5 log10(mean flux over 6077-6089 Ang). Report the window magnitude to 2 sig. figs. 0.61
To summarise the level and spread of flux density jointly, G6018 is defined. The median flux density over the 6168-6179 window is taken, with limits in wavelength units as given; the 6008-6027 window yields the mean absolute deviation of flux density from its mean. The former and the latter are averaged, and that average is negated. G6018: -0.216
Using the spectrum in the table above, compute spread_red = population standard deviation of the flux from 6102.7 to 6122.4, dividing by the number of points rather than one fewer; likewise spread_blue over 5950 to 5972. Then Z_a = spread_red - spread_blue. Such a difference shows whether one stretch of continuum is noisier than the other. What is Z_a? 0.035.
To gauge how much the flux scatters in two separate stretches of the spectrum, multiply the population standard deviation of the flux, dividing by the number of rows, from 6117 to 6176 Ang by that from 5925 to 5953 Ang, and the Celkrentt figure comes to 0.0032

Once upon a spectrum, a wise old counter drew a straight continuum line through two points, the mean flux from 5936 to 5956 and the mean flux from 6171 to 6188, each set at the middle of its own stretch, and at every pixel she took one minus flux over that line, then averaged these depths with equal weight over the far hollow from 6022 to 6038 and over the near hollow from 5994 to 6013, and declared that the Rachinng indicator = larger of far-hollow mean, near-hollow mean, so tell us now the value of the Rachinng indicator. -0.10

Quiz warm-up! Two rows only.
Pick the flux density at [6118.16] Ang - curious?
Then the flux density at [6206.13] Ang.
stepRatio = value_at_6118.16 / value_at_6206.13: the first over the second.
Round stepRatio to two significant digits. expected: 1.3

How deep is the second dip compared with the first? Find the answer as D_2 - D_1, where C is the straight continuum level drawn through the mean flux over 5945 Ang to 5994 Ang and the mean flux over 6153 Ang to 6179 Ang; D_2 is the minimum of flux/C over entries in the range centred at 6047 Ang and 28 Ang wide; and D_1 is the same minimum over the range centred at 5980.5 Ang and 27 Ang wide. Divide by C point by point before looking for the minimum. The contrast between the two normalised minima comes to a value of 0.21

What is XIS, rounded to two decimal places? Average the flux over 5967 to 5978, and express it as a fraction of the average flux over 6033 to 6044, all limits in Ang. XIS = 0.85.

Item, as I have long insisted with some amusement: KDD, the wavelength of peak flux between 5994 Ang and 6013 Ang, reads 5995.44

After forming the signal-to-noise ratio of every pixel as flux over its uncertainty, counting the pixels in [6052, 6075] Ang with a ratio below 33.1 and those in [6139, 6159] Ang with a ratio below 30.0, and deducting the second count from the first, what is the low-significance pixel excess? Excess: 1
